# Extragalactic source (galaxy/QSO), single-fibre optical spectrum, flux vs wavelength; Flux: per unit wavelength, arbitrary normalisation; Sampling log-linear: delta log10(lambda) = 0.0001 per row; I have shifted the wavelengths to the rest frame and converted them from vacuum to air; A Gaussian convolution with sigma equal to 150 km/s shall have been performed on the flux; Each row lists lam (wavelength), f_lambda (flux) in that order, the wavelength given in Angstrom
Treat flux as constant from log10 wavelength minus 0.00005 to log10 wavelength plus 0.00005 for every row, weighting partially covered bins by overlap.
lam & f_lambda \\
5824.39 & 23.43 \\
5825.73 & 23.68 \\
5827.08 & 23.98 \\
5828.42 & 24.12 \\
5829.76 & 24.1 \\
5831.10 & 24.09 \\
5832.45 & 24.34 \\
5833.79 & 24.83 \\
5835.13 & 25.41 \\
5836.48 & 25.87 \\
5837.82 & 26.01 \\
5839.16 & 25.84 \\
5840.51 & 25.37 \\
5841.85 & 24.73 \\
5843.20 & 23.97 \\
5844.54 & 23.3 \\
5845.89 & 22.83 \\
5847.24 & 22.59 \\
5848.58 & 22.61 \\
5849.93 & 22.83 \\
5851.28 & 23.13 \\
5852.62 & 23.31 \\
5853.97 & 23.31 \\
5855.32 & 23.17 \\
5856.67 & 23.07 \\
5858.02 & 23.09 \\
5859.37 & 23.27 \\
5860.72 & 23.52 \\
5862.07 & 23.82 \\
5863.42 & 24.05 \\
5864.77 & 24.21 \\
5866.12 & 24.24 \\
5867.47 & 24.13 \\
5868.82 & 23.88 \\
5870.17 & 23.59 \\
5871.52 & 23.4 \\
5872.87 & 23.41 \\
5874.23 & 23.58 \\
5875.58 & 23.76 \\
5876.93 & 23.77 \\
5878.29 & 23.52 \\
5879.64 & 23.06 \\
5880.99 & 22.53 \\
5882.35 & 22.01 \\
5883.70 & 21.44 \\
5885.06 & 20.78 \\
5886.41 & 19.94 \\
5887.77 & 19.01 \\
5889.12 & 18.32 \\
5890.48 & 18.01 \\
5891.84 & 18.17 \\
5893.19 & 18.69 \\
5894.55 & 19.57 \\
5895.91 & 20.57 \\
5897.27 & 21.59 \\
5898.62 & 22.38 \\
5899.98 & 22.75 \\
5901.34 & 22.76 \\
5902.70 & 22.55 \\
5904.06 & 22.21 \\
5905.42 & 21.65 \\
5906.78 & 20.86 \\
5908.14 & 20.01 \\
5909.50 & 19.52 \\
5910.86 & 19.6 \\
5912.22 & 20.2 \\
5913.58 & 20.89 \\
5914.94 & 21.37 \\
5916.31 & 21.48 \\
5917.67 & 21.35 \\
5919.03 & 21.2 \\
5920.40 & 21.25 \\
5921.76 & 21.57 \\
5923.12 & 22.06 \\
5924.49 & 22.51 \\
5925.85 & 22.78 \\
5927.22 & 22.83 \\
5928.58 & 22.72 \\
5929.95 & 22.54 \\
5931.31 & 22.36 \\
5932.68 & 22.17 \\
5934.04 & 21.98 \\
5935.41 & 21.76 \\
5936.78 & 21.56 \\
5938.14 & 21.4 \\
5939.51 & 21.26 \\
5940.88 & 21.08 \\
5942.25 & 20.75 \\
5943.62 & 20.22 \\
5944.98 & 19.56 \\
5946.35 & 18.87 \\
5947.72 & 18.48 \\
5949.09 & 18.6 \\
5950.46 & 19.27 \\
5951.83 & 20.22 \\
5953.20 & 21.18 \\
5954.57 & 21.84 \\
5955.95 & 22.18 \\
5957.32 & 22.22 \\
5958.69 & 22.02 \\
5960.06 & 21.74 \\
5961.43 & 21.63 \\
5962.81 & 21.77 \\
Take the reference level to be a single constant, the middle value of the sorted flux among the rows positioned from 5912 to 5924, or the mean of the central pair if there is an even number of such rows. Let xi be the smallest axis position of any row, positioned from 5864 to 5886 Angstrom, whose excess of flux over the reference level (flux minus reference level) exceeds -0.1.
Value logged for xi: 5864.77 Angstrom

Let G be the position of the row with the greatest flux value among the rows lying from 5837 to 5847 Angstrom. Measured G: 5837.82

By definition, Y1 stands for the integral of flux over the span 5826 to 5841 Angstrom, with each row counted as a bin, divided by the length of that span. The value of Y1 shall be 25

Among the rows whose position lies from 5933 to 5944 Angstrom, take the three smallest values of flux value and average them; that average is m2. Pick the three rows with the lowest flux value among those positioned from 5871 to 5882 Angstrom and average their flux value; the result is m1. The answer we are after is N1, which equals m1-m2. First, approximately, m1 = 23.0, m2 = 20.7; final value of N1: 2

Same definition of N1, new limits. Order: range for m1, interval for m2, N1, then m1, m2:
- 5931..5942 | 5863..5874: -2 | 21.2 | 23.5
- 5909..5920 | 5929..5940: -2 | 19.8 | 21.4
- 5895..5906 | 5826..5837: -3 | 21.3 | 24.1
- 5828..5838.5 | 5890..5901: 6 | 24.1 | 18.3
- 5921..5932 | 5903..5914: 2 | 22.0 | 19.7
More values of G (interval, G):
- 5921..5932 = 5927.22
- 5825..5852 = 5837.82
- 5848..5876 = 5866.12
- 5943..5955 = 5954.57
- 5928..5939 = 5928.58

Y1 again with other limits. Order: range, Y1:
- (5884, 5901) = 20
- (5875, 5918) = 21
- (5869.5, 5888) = 22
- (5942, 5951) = 19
